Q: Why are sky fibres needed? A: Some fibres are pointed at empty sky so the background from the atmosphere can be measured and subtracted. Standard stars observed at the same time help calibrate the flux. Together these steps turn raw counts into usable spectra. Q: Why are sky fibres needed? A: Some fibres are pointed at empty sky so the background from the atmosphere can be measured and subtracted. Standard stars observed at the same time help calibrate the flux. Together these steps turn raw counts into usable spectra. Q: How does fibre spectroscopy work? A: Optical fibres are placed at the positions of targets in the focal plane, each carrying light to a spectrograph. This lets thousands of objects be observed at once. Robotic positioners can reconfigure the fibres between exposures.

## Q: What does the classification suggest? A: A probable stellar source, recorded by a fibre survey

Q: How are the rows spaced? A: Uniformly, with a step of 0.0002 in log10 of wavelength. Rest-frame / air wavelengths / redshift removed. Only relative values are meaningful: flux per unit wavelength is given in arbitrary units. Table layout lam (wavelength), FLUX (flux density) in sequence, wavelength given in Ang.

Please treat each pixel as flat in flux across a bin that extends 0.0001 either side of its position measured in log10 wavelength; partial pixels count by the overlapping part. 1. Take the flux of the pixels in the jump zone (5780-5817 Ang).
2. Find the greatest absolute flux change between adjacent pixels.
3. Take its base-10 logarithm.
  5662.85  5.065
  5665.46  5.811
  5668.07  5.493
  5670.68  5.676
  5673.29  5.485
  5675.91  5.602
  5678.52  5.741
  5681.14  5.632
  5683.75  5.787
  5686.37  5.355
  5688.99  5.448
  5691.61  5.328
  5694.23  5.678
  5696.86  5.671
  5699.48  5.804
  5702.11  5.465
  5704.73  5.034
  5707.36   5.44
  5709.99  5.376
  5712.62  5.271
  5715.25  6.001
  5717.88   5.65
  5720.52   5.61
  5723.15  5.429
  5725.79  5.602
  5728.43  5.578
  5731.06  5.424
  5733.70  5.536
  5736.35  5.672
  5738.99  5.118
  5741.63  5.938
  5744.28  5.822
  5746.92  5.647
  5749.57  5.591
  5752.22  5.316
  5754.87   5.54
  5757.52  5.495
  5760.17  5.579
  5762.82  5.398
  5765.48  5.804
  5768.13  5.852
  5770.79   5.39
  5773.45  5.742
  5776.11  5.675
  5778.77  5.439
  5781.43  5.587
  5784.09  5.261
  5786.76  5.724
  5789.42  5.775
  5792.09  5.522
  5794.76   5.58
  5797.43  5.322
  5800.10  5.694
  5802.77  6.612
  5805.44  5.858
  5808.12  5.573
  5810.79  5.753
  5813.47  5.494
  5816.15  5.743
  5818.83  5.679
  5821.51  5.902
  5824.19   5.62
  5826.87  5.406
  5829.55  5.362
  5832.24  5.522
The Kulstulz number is -0.04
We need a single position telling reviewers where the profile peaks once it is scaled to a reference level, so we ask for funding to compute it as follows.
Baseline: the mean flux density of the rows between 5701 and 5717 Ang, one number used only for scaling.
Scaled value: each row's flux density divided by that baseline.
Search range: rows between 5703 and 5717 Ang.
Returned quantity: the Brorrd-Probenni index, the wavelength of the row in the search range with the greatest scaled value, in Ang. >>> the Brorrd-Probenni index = 5715.25 Ang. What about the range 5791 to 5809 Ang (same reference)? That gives 5802.77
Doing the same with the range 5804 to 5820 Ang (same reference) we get 5805.44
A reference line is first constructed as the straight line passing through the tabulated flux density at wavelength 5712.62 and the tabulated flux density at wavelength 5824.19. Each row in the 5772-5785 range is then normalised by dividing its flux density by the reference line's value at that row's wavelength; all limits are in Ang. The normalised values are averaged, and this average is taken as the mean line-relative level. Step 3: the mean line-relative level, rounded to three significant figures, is 1.01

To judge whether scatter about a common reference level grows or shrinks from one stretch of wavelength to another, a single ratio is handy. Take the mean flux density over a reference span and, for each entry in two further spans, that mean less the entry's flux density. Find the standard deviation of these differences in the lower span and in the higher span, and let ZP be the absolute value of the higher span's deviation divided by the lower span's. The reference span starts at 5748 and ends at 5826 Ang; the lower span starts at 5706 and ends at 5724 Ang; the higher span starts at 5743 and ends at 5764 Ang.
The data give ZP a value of 0.64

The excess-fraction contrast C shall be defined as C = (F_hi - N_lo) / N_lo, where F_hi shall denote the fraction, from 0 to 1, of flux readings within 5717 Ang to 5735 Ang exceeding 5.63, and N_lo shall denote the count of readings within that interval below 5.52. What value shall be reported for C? -0.929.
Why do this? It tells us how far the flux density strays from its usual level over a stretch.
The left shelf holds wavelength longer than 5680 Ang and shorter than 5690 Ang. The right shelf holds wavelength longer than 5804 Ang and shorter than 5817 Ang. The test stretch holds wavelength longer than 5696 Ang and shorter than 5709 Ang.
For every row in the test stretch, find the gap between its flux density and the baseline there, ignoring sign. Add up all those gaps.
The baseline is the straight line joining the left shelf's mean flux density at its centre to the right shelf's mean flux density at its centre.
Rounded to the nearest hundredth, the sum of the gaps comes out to 1.13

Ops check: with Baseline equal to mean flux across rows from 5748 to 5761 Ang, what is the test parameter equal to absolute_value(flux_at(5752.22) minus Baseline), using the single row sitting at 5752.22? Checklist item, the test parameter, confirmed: 0.19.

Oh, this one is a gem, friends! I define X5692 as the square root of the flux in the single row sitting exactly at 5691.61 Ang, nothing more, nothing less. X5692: 2.31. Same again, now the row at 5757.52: 2.34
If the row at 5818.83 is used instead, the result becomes 2.38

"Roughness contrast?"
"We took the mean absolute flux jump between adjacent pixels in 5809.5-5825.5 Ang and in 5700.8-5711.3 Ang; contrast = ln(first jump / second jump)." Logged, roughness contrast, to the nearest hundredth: -0.33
